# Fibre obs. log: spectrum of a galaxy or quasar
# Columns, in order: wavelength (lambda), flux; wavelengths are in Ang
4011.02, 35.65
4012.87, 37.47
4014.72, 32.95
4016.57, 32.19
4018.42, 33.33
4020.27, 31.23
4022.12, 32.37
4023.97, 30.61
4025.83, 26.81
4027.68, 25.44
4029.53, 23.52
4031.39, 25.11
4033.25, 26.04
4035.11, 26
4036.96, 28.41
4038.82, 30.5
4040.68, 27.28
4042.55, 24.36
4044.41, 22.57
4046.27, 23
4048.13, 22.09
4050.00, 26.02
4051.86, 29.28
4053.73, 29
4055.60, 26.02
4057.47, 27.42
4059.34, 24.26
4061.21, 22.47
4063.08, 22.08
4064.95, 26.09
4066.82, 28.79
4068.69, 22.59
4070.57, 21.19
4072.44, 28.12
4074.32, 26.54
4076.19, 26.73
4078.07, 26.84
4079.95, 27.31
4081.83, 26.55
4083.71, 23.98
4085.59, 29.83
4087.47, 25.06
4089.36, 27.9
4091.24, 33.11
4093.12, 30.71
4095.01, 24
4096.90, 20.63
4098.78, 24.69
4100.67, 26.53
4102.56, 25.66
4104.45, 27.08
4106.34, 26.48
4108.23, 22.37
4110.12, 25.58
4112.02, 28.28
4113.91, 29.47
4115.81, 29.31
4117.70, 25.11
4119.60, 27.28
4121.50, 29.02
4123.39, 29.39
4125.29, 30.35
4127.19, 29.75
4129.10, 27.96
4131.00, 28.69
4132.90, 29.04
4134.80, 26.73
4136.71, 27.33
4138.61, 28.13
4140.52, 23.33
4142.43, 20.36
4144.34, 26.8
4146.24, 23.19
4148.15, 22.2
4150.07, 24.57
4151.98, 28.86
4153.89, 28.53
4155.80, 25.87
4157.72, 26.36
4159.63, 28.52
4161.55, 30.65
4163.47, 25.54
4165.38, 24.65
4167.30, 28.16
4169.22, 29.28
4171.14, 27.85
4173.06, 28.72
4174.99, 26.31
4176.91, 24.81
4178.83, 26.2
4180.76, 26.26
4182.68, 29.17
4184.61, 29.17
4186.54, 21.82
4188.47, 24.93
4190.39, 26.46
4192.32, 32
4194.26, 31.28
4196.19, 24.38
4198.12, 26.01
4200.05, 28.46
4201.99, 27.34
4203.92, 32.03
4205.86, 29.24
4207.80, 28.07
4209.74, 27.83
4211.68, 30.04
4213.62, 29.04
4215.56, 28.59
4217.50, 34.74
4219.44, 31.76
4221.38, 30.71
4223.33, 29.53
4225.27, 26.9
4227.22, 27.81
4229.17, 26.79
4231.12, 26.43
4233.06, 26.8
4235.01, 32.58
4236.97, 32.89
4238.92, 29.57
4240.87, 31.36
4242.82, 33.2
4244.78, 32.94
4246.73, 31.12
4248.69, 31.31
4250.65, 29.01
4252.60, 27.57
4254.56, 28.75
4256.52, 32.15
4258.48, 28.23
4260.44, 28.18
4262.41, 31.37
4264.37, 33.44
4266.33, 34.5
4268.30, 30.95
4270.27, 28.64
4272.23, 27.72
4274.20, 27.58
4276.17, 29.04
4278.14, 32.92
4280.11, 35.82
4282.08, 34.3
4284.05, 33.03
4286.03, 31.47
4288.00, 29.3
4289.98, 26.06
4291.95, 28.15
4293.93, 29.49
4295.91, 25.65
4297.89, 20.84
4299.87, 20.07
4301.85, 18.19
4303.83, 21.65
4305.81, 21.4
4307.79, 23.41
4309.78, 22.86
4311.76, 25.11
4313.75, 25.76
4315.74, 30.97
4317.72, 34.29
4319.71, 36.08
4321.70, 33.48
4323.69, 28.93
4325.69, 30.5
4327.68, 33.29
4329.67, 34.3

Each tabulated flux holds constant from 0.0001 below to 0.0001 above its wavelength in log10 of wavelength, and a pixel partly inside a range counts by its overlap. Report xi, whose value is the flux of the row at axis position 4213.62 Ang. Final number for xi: 29.04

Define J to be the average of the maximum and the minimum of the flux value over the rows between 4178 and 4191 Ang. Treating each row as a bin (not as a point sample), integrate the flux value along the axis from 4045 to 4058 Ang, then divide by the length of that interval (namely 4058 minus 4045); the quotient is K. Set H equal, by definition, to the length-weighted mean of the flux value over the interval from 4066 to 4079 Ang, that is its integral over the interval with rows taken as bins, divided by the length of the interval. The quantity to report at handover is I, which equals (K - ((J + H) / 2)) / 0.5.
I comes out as 0.7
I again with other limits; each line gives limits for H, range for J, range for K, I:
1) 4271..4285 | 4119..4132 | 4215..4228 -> -0.1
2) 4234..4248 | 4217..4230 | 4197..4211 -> -5.9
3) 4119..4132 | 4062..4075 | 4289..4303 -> -5.9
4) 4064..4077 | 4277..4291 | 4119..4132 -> 1.3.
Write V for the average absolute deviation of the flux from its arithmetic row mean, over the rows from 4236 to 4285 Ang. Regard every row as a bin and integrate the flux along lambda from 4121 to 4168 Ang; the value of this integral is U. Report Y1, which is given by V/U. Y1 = 0.0016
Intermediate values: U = 1266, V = 2.08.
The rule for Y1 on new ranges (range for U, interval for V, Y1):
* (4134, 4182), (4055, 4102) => 0.0018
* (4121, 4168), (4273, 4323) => 0.0035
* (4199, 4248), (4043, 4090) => 0.0015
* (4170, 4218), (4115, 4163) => 0.0016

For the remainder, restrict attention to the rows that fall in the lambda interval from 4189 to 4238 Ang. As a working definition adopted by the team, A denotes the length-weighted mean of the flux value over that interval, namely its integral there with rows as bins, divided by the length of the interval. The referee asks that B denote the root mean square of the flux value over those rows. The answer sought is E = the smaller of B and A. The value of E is 29.1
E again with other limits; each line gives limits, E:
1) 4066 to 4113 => 26.3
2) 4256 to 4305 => 28.7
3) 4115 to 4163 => 27.1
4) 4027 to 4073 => 25.5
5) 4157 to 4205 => 27.5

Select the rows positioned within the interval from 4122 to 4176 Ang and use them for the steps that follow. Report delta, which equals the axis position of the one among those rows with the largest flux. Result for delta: 4161.55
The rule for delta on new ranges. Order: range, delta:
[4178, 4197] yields 4192.32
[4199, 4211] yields 4203.92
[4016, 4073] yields 4018.42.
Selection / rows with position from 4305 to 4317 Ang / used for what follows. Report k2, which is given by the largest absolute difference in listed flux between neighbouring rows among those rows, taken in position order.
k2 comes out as 5.2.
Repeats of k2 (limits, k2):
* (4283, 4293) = 3.2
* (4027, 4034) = 1.9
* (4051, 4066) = 4.0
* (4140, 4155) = 6.4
